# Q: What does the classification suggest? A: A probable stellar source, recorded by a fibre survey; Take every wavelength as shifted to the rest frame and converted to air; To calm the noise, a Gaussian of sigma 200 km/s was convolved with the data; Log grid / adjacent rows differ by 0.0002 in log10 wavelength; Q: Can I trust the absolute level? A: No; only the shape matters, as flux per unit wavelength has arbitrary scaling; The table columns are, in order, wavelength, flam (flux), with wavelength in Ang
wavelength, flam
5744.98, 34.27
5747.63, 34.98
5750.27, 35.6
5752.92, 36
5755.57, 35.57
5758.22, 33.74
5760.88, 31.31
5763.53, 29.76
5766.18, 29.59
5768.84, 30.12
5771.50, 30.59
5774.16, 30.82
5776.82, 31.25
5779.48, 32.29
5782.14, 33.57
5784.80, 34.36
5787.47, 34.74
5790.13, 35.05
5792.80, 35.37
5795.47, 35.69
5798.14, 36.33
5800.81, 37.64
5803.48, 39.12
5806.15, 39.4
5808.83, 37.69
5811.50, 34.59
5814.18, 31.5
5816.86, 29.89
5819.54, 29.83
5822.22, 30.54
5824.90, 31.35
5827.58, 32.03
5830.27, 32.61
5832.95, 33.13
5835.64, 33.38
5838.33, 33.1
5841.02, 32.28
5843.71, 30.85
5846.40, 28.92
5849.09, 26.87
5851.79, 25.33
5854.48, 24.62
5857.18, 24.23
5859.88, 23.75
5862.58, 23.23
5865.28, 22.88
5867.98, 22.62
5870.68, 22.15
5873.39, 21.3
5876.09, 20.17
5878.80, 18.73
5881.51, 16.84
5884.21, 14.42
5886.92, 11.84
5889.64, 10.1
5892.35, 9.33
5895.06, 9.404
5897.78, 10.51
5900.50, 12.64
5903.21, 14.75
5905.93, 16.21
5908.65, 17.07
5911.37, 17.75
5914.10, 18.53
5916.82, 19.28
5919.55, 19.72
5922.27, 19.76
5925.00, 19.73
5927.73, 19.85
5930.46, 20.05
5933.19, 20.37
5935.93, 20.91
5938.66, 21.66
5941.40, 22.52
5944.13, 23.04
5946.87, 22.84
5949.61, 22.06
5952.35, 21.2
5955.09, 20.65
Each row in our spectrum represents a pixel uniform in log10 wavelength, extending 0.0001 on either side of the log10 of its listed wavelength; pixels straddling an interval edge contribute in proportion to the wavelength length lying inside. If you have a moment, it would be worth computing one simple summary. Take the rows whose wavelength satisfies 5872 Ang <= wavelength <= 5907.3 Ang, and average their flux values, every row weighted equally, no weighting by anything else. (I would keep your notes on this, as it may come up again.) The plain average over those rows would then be 14.3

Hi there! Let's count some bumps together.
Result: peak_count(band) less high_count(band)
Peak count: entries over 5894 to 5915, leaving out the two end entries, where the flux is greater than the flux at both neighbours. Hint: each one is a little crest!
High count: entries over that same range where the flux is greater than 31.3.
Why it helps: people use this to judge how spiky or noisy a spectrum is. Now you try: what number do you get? 0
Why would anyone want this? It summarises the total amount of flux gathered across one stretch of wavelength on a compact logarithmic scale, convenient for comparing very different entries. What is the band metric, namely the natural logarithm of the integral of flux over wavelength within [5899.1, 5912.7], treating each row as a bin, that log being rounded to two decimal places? 5.36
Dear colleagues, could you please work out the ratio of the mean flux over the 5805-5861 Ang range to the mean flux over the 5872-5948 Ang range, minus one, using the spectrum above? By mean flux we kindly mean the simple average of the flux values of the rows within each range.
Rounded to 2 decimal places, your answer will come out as 0.76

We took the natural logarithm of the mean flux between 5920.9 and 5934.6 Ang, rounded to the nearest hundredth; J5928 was 2.99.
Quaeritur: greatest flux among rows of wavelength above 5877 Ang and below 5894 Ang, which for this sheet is 18.73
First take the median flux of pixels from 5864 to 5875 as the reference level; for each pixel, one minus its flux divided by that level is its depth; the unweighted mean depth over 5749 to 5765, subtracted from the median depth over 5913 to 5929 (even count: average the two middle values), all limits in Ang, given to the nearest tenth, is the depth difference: 0.6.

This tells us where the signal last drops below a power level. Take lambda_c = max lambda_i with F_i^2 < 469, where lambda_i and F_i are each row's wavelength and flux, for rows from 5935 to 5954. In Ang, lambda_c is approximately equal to 5952.35 Ang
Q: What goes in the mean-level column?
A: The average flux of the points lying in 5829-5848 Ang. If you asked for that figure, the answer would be 32.0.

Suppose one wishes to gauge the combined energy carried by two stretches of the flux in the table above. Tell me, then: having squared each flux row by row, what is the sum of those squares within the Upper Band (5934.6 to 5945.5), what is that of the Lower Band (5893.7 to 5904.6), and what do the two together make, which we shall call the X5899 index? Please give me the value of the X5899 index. 2521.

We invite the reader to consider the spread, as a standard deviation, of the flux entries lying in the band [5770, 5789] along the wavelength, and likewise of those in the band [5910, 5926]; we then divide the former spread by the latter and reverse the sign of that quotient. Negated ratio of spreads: -2.1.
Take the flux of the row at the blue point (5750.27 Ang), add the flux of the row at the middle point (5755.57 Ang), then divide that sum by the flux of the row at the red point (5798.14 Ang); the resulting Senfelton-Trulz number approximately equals 2.0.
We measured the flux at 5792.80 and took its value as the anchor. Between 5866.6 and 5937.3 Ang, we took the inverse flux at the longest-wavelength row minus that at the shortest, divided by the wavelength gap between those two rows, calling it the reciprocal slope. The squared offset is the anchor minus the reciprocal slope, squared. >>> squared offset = 1251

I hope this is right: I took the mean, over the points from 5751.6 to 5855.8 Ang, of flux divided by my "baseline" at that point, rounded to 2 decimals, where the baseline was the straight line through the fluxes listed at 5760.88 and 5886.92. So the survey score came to 1.36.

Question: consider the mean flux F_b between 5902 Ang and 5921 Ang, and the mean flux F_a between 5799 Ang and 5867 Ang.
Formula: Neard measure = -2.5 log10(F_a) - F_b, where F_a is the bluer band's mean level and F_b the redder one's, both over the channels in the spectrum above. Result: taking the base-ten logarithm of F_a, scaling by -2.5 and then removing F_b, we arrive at -21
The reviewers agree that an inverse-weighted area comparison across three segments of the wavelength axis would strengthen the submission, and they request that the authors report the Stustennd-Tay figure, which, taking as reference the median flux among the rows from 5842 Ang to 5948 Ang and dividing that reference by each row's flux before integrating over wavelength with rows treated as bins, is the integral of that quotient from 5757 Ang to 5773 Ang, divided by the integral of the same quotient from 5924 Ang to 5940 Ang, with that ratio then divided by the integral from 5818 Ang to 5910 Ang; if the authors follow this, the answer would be 0.007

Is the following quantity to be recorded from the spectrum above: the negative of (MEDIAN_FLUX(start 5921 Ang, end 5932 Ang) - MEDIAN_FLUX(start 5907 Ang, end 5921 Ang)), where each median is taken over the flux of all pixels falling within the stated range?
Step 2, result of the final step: -1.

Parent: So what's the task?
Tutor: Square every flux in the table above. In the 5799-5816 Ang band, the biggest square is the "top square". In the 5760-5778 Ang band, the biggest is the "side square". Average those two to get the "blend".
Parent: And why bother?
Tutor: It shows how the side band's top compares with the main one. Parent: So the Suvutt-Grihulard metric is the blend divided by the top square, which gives 0.82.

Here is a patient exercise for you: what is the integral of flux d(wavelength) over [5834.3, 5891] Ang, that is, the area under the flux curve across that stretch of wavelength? 1315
